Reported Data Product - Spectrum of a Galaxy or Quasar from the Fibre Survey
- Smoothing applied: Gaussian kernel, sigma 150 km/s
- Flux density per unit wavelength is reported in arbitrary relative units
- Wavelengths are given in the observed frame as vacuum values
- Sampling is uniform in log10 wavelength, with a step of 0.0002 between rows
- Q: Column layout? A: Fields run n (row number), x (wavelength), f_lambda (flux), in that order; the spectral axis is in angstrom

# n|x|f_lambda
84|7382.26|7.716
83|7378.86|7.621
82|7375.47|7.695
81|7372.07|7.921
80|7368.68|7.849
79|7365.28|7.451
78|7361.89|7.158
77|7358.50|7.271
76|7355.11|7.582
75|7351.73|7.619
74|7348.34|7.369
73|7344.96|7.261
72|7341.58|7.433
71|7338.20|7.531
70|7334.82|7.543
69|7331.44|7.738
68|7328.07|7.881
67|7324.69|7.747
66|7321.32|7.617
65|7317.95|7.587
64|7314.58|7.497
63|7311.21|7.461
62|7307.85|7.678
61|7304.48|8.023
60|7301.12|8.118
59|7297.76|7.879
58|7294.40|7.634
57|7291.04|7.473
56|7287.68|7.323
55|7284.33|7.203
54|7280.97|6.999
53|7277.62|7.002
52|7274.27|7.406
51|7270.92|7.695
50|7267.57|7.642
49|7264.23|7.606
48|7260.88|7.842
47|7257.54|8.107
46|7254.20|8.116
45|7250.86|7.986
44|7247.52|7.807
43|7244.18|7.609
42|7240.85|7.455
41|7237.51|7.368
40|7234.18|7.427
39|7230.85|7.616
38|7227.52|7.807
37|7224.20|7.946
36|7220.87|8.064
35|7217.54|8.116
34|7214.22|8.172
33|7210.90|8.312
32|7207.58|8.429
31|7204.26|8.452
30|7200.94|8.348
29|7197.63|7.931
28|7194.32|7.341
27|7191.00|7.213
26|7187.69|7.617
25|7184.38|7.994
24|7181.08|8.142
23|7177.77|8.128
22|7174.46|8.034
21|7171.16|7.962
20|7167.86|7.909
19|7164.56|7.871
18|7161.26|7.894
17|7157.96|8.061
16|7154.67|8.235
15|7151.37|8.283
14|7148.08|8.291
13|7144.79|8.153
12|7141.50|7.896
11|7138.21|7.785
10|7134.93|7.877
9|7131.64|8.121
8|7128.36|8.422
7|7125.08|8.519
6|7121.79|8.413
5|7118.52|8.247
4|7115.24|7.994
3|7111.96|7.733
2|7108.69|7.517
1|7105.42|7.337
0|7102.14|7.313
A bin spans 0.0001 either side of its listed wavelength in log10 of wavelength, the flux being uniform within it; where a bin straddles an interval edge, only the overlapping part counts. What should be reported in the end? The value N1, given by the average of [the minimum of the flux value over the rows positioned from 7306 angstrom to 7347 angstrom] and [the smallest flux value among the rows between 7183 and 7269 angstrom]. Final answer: 7.24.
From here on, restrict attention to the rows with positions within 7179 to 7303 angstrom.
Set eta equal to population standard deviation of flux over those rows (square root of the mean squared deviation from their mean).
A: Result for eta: 0.39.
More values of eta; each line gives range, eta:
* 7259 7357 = 0.26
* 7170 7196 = 0.34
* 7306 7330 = 0.13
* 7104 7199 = 0.32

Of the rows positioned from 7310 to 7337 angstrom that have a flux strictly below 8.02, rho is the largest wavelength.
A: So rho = 7334.82 angstrom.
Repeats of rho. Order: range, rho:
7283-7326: 7324.69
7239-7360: 7358.50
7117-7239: 7237.51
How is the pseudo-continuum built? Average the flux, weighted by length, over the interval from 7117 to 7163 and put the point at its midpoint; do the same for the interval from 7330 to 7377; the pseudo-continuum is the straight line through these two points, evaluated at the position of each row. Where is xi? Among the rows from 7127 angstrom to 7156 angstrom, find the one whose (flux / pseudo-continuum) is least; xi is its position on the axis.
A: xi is 7138.21 angstrom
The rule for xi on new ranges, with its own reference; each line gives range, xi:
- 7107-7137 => 7108.69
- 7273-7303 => 7277.62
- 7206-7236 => 7234.18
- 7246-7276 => 7274.27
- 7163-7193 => 7191.00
